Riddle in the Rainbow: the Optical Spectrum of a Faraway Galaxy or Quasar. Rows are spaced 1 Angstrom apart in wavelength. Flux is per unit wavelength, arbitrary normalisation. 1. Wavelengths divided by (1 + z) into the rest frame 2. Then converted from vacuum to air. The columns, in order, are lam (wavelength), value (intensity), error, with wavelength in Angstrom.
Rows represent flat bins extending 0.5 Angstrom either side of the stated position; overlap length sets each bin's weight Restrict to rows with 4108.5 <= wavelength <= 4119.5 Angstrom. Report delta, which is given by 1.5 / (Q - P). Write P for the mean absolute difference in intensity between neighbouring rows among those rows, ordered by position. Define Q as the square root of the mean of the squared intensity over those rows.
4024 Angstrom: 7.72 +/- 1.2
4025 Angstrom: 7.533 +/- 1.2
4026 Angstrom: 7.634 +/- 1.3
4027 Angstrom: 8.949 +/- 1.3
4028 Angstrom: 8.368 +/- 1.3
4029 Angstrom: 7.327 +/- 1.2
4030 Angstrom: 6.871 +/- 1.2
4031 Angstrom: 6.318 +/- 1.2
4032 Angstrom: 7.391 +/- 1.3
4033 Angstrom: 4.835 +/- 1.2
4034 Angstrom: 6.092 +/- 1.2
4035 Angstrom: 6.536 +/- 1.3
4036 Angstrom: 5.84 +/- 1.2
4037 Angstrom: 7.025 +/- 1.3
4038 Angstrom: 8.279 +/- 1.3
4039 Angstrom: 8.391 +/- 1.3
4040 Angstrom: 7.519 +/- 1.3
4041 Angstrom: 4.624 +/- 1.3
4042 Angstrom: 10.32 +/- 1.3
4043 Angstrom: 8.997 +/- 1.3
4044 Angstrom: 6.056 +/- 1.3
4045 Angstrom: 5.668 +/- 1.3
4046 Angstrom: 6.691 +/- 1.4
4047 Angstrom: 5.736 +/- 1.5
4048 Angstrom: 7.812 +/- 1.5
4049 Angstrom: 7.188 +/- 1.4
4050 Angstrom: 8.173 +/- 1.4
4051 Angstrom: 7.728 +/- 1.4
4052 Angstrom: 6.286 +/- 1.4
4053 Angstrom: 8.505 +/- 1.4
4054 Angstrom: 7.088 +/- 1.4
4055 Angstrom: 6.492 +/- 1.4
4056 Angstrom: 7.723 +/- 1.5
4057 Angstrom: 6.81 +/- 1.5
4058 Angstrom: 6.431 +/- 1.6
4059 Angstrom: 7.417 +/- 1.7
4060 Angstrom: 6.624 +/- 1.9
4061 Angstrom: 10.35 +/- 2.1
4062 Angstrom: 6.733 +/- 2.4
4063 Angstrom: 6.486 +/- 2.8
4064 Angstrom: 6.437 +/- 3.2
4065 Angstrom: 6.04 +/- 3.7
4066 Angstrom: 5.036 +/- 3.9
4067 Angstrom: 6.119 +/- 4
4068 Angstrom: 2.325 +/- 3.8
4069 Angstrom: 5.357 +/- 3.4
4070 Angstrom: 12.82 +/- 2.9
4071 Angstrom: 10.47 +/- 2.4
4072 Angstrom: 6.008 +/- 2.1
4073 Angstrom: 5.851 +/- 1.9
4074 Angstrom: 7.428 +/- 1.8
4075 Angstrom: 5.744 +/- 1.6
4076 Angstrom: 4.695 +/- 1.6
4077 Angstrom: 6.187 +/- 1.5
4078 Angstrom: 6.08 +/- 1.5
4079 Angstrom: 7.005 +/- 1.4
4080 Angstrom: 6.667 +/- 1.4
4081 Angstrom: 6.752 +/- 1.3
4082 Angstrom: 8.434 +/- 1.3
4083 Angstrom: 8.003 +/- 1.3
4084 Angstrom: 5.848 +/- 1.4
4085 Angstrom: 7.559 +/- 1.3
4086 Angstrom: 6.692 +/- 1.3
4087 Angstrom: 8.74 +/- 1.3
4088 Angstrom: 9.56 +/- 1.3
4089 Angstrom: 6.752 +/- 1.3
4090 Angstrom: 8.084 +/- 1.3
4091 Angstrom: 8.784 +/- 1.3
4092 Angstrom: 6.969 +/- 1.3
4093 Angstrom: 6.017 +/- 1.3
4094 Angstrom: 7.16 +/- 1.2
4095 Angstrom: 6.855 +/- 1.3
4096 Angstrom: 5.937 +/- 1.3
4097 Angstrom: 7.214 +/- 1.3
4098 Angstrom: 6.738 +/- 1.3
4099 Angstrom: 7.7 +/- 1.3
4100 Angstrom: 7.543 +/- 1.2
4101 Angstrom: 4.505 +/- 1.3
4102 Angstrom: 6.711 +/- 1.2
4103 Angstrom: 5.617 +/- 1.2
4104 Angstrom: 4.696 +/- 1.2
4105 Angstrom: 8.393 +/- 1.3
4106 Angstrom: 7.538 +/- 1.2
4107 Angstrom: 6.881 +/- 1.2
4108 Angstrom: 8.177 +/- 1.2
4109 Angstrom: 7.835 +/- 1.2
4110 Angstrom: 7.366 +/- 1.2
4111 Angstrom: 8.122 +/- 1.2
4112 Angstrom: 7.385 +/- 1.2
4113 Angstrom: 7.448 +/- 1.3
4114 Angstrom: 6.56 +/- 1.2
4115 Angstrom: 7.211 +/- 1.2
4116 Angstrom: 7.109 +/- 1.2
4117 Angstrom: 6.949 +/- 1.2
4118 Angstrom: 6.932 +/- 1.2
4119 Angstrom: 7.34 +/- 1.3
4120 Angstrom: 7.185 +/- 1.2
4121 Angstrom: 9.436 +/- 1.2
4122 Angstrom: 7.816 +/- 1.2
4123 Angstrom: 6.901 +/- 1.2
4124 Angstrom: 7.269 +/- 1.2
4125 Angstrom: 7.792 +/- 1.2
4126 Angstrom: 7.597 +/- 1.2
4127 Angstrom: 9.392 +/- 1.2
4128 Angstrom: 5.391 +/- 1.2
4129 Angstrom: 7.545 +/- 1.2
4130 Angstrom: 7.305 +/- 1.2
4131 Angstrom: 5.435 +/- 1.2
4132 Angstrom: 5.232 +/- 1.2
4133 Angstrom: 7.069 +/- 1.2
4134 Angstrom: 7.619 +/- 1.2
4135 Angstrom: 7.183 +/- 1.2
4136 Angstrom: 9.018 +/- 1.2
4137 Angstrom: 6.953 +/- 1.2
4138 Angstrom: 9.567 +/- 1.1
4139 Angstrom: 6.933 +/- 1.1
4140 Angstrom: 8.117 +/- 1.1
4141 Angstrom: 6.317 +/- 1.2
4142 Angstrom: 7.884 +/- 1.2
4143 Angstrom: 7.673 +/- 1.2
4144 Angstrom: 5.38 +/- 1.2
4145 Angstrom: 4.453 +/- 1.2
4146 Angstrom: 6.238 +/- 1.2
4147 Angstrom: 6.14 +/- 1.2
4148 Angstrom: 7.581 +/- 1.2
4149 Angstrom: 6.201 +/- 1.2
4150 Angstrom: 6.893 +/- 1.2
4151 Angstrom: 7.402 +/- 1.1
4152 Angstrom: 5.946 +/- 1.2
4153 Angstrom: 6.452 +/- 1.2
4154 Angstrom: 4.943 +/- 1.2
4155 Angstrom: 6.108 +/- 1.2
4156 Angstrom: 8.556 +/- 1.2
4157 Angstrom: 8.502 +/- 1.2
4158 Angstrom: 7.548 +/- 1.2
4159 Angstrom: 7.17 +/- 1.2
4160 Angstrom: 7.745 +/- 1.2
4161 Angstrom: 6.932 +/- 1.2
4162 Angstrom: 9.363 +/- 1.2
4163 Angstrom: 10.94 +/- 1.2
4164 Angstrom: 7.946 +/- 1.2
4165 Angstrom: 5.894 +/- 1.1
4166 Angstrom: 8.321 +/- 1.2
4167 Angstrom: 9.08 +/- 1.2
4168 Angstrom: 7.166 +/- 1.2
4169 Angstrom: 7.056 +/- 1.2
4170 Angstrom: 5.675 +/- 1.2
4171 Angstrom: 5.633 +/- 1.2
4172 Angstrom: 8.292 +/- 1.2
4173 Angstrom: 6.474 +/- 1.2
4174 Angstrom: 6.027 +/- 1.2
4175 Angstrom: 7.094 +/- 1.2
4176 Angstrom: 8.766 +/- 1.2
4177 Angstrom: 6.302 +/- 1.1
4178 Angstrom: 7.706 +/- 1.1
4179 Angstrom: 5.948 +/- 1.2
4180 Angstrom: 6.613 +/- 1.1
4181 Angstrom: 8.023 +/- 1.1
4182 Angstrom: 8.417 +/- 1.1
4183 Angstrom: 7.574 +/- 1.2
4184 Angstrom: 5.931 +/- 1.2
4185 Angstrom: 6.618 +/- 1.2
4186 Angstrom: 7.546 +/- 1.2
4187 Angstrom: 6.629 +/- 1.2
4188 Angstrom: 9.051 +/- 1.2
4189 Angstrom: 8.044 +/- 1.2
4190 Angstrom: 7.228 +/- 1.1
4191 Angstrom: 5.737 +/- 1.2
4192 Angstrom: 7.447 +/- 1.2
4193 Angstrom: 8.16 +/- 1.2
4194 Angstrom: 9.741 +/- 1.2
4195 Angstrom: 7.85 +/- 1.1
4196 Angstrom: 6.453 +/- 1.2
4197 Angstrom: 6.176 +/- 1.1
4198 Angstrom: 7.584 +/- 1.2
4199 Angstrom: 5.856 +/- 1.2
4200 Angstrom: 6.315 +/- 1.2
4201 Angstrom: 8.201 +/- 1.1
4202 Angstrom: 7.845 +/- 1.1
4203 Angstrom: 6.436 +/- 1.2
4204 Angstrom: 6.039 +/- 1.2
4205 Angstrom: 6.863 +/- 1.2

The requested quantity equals 0.22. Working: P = 0.4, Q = 7.3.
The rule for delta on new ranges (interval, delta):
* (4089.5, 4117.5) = 0.24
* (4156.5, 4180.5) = 0.24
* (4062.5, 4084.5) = 0.29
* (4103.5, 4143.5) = 0.24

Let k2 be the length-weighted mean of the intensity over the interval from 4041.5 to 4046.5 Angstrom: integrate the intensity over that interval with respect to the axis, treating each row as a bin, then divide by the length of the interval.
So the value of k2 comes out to 7.5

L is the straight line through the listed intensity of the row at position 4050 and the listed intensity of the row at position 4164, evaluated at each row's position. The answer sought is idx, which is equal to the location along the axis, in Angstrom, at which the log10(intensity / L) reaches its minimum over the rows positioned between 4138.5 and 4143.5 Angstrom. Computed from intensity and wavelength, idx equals 4141 Angstrom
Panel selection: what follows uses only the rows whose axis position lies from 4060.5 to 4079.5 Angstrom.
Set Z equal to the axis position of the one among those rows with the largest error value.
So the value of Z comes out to 4067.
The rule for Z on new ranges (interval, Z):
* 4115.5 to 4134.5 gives 4119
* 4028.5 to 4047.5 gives 4047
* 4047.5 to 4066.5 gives 4066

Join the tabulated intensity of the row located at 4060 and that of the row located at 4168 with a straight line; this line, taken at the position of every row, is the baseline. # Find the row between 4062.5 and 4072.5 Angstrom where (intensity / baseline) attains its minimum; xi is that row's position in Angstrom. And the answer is 4068 Angstrom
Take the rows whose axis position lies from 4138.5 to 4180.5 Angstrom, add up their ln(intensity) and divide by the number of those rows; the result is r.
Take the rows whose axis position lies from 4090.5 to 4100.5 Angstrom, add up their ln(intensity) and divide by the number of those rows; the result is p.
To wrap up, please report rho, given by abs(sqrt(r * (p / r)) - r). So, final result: 0.544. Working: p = 1.95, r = 1.94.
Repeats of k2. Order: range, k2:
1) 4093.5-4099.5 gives 6.9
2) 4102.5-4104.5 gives 5.2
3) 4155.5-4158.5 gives 8.2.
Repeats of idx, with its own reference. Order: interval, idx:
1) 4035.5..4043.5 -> 4041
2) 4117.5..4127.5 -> 4123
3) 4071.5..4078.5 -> 4076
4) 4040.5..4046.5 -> 4041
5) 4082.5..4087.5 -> 4084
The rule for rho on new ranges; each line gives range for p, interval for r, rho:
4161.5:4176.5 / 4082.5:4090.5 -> 0.608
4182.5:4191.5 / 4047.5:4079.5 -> 0.499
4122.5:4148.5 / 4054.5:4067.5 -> 0.514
